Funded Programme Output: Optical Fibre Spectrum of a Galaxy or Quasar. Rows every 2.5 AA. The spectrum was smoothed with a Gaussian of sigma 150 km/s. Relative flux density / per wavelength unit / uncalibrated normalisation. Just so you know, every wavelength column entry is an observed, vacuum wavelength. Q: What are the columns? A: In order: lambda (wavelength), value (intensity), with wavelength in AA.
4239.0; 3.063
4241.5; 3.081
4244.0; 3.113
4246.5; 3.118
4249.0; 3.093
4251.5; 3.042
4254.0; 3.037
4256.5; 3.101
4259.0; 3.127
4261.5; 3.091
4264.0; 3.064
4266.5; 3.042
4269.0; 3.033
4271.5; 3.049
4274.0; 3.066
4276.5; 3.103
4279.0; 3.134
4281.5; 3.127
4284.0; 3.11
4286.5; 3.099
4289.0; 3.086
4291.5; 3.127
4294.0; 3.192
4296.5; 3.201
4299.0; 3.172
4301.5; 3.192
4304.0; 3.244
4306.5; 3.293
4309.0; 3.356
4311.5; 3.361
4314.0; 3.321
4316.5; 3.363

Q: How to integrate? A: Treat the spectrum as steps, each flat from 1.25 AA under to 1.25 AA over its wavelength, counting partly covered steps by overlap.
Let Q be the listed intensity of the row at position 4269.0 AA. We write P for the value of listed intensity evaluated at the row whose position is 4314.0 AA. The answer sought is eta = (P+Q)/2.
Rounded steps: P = 3.321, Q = 3.033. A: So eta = 3.18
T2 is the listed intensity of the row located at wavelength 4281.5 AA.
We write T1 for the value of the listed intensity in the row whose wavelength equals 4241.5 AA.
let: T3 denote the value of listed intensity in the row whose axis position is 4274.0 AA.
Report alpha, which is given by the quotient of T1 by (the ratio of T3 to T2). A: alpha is 3.14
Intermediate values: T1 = 3.081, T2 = 3.127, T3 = 3.066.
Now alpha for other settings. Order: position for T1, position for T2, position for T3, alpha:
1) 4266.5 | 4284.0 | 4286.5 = 3.05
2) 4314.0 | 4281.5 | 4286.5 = 3.35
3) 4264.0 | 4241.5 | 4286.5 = 3.05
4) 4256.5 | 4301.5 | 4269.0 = 3.26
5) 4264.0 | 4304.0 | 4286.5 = 3.21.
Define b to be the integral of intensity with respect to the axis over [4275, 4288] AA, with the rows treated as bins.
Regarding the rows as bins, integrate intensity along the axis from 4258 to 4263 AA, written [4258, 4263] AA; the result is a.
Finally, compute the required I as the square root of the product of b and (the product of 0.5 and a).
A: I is 18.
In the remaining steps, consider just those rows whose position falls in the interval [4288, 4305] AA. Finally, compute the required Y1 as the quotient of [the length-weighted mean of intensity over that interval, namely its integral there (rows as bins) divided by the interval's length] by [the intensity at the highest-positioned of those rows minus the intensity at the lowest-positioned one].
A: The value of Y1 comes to 20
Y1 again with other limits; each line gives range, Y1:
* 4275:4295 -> 35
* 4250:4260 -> 36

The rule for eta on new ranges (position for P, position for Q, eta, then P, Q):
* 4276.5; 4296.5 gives 3.15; 3.103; 3.201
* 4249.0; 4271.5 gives 3.07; 3.093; 3.049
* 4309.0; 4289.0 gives 3.22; 3.356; 3.086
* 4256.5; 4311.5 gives 3.23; 3.101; 3.361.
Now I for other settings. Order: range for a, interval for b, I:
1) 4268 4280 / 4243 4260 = 31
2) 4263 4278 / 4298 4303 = 19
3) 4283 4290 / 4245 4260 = 22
